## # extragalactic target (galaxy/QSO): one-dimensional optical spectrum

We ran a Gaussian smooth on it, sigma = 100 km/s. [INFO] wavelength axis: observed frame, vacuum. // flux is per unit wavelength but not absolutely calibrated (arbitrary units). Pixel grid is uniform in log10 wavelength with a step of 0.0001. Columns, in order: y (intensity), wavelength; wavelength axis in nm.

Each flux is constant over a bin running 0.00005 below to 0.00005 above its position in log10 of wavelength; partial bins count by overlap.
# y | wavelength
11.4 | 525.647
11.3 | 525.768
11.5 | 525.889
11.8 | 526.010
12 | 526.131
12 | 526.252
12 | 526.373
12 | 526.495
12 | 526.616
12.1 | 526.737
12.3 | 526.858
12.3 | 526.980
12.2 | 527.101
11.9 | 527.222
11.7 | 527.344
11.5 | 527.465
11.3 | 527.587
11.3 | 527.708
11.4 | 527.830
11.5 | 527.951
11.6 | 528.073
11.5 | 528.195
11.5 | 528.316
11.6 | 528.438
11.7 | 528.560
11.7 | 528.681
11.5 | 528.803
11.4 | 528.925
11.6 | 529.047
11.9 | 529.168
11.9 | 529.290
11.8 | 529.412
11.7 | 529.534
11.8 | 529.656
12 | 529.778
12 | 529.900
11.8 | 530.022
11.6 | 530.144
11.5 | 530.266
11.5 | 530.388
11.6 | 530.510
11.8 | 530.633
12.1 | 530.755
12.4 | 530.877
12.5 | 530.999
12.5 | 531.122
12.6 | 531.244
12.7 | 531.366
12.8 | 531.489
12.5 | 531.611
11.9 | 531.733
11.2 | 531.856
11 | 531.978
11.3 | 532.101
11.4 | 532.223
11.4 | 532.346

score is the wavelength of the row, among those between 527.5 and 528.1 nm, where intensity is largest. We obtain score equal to 528.073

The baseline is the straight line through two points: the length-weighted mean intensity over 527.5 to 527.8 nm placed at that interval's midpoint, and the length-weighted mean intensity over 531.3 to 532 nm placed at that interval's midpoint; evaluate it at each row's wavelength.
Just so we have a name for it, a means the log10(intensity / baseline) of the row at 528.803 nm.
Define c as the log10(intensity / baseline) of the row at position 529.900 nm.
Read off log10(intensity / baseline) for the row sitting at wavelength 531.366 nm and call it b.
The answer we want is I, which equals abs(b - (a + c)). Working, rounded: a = -0.001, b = 0.024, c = 0.009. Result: 0.015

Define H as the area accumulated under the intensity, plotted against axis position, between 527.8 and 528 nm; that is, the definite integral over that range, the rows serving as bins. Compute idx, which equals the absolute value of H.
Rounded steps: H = 2.30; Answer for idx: 2.3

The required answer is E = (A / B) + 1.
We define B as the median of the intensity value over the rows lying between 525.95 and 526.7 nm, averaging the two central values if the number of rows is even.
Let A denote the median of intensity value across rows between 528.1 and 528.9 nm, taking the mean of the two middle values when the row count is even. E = 1.96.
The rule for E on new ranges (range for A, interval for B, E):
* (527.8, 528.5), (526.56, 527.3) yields 1.95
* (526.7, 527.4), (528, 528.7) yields 2.05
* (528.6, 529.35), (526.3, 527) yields 1.97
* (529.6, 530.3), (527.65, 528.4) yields 2.03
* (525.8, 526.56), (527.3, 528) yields 2.05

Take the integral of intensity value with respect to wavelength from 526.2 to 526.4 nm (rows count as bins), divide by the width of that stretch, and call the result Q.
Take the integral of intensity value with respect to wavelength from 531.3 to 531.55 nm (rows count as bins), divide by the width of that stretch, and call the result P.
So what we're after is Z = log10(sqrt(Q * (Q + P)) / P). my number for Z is 0.131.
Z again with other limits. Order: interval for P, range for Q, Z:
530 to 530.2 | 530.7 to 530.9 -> 0.166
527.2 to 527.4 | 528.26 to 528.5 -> 0.144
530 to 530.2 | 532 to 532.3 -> 0.139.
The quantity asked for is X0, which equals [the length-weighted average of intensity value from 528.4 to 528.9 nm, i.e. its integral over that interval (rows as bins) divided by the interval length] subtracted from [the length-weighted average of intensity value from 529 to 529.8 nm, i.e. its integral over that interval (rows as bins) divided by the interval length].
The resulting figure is 0.2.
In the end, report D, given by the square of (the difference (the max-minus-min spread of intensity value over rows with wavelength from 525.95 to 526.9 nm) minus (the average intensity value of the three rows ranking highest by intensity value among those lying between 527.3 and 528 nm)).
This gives 122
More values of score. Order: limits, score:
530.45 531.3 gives 531.244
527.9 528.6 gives 528.560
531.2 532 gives 531.489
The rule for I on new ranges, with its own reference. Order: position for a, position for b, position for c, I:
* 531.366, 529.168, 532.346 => 0.018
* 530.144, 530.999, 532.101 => 0.059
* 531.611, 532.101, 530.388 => 0.035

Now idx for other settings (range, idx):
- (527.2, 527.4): 2.3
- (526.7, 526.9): 2.4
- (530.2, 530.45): 2.9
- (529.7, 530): 3.6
